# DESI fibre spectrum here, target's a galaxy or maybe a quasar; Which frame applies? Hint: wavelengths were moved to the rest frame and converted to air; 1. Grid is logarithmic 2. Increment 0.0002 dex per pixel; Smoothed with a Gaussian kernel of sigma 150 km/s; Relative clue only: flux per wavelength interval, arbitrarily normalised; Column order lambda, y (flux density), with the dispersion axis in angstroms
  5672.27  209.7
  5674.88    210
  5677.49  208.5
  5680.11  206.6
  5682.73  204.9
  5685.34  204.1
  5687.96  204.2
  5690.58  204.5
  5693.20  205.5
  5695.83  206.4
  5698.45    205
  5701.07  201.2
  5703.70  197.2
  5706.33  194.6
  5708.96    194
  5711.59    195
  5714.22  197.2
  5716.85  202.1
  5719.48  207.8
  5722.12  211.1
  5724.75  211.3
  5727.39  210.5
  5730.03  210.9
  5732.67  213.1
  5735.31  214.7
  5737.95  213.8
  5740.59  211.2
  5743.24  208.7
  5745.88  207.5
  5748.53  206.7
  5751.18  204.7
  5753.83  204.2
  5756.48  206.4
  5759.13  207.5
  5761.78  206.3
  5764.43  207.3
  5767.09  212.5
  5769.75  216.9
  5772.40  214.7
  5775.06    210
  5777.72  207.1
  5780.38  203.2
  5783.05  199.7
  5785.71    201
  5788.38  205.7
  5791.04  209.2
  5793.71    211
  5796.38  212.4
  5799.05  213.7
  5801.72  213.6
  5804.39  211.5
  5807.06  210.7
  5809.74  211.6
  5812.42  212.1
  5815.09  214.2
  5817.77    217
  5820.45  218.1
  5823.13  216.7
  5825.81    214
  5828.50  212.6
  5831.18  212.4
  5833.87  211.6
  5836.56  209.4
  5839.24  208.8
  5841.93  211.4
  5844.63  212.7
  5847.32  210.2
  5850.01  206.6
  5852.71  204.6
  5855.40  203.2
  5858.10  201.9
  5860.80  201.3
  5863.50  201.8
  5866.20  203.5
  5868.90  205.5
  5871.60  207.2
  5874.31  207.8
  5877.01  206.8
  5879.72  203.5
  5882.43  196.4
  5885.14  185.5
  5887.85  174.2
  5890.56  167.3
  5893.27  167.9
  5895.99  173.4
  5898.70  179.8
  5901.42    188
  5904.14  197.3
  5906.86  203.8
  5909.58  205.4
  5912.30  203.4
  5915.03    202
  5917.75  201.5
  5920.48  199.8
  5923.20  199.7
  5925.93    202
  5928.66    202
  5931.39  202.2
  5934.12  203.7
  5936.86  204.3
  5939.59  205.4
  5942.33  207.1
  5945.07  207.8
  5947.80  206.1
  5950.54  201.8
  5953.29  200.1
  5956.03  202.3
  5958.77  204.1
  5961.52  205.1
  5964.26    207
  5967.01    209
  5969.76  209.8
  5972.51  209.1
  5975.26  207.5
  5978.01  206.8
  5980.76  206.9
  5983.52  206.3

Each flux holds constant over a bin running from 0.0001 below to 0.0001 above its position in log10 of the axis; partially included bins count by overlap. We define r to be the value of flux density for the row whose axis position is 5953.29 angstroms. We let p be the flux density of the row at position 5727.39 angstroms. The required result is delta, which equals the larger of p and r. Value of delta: 210.5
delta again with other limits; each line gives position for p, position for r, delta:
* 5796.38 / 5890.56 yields 212.4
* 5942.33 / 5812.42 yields 212.1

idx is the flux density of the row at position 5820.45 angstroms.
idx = 218.1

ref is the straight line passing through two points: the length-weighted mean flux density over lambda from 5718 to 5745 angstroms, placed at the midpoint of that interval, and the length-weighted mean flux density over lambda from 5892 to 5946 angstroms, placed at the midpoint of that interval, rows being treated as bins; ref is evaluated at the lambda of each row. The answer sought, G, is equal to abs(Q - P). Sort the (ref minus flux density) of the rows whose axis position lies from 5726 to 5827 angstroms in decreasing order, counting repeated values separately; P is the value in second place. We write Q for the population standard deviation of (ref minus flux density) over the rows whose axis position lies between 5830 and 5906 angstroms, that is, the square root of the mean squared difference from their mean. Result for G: 6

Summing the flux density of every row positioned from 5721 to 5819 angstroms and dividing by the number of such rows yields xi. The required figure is 210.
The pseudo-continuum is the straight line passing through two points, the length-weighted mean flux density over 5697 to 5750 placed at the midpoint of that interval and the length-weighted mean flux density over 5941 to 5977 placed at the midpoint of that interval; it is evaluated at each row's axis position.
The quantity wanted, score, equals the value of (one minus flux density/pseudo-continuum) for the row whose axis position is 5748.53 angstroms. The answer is -0.005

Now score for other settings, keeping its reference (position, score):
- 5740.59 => -0.027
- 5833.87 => -0.028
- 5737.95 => -0.039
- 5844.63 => -0.033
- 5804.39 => -0.028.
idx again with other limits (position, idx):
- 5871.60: 207.2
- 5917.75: 201.5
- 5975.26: 207.5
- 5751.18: 204.7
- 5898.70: 179.8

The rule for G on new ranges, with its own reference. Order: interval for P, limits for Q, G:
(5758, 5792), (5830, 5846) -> 5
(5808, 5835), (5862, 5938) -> 19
